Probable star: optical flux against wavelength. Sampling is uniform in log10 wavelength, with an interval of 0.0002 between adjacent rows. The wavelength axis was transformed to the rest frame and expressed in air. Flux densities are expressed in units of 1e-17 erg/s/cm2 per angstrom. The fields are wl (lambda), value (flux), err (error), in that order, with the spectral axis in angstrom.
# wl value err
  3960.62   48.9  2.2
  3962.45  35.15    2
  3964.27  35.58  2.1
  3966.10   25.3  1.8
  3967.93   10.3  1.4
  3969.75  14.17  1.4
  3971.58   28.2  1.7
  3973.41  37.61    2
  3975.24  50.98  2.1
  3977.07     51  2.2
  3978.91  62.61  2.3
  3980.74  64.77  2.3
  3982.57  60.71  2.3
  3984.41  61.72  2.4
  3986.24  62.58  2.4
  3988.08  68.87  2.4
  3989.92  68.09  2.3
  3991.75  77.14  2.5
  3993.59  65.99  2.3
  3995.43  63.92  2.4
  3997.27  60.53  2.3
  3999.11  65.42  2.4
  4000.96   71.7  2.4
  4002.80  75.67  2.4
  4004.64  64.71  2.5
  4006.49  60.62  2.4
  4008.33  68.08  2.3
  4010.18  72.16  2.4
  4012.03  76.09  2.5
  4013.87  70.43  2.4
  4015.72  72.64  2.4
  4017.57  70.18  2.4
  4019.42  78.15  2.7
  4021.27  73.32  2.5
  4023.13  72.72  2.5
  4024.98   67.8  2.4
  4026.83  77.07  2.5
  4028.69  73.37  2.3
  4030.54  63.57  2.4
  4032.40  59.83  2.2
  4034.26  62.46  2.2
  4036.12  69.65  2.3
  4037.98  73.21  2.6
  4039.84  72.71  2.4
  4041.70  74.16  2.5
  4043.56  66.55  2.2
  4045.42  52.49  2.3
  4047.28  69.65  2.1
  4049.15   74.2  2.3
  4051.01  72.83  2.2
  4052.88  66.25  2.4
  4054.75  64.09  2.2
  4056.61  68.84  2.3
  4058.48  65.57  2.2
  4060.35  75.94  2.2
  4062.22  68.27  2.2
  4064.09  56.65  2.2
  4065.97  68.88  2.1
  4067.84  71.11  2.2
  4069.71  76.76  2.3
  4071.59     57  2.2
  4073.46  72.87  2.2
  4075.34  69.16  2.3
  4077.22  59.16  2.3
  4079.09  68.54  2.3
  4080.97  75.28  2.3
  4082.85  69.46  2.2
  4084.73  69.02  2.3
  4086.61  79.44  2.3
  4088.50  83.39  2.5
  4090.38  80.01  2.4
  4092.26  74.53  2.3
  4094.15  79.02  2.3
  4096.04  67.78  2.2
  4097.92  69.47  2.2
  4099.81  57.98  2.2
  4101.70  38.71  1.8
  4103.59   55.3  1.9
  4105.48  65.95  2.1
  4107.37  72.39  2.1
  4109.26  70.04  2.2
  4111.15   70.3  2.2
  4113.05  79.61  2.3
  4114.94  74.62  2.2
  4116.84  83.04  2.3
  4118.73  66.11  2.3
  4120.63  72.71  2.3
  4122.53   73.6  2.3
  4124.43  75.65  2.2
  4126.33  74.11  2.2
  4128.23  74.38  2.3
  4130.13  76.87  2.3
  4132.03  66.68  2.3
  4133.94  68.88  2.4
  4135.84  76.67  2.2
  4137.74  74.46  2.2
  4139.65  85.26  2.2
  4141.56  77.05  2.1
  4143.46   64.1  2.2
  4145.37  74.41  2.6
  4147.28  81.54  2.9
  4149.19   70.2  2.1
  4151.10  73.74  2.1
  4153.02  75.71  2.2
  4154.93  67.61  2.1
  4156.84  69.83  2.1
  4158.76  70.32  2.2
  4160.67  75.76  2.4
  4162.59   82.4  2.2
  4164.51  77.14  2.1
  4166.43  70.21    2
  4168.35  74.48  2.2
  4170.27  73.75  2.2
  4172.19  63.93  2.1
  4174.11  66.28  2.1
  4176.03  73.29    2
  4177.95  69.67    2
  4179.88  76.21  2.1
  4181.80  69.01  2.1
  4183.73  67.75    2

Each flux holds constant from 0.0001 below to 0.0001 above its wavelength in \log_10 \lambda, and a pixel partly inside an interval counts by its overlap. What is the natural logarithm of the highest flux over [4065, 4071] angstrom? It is 4.34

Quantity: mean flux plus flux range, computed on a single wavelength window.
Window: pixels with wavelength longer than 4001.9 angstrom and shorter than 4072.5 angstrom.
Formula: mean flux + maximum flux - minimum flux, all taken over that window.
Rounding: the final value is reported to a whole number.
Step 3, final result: 95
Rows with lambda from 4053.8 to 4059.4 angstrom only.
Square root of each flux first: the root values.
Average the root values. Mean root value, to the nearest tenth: 8.1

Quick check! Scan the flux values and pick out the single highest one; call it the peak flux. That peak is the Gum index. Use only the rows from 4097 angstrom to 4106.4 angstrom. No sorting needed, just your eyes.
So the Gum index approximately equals 69.47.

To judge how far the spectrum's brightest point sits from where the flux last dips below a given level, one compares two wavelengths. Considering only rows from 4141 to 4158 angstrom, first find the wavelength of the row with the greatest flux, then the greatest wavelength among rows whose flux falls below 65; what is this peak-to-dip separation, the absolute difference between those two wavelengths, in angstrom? 3.8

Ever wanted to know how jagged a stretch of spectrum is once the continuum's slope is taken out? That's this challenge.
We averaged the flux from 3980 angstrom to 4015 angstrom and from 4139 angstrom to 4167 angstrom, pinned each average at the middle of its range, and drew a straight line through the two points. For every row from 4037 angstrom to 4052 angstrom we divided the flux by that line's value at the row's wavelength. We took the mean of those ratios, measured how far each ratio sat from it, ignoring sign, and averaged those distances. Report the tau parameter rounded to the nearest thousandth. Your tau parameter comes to 0.072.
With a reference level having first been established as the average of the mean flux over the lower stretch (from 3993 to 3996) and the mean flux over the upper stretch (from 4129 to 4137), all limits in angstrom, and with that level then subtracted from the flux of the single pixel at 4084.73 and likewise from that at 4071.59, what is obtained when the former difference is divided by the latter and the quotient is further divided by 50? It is -0.001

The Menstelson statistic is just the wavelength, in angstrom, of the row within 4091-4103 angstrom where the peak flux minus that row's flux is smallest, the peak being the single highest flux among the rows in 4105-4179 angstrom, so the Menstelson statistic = 4094.15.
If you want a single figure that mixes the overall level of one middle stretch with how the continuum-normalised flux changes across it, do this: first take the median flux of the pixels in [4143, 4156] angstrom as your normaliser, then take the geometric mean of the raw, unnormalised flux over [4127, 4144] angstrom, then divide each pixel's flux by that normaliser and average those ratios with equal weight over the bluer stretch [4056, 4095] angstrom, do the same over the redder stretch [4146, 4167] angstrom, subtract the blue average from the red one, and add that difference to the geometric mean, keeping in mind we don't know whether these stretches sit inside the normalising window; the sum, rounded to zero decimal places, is 74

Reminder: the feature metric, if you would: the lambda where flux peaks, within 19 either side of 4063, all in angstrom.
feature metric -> 4069.71 angstrom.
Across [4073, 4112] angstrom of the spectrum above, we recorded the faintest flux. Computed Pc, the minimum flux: 38.71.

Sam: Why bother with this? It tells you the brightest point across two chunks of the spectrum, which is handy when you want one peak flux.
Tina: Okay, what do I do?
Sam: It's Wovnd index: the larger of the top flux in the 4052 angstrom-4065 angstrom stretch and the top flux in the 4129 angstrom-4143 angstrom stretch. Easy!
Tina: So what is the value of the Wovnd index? 85.3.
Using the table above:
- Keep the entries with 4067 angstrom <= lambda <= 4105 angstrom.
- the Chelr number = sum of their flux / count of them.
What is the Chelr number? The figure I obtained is 68.7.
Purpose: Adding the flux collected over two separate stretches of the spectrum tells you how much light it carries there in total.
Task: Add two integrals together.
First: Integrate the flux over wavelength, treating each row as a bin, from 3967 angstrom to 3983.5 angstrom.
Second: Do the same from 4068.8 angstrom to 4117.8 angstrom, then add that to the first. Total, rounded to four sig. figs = 4125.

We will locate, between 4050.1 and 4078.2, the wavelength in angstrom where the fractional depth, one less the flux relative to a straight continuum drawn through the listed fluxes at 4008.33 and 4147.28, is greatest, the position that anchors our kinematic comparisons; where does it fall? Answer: 4071.59 angstrom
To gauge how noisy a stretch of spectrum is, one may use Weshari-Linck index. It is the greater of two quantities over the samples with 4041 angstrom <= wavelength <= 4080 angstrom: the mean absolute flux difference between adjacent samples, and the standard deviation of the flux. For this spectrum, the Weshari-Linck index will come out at 8.5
